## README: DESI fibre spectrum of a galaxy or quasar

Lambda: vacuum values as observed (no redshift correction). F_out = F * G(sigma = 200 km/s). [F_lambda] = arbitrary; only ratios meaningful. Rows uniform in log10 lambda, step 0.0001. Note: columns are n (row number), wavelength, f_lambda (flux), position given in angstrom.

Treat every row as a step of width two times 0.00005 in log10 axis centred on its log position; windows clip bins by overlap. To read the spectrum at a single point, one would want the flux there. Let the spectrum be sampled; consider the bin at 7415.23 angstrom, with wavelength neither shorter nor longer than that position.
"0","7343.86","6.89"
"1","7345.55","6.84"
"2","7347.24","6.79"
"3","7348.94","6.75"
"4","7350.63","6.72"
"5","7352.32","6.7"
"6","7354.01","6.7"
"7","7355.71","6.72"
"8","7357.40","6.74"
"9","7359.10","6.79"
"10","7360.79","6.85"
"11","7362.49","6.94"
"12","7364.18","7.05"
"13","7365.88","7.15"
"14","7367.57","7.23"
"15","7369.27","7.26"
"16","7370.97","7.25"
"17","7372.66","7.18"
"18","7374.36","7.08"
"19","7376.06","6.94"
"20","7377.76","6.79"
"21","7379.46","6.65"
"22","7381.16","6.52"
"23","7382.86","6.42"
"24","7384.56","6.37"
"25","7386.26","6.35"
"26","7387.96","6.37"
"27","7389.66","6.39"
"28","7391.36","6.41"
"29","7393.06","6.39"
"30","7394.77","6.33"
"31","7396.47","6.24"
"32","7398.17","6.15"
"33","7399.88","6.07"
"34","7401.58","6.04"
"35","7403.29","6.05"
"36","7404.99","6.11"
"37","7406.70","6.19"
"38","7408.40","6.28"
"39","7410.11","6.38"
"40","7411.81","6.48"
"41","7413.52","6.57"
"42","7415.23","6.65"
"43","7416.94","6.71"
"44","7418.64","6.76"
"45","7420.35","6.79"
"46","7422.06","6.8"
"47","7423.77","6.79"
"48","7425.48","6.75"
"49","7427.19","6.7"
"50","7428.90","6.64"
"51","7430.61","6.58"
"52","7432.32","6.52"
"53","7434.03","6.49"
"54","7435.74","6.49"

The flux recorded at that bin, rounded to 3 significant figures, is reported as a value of 6.65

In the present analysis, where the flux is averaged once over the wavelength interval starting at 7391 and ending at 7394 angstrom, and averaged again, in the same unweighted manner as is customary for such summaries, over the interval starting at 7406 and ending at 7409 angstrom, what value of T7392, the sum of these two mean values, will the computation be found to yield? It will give 12.6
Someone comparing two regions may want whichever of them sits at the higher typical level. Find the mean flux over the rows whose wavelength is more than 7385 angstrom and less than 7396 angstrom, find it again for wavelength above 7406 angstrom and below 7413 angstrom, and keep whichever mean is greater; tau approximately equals 6.37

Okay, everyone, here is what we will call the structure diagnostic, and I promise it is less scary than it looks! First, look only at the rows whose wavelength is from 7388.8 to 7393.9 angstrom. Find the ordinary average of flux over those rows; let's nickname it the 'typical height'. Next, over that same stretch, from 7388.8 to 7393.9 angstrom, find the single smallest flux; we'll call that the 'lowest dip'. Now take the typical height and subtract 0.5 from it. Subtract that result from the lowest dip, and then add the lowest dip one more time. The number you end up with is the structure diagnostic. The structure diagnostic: 6.88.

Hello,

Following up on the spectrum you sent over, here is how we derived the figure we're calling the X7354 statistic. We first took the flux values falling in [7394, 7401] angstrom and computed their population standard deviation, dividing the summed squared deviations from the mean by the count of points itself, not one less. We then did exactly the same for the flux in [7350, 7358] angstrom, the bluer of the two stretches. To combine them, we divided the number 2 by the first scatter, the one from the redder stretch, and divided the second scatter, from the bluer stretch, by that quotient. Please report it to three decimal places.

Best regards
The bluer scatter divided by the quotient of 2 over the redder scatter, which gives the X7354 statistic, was 0.001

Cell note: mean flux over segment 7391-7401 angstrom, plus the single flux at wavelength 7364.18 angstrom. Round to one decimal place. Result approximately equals 13.3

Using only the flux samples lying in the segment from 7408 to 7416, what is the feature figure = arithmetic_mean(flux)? 6.5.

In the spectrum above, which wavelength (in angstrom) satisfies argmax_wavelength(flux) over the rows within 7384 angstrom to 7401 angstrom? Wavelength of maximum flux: 7391.36 angstrom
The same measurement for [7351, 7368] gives 7367.57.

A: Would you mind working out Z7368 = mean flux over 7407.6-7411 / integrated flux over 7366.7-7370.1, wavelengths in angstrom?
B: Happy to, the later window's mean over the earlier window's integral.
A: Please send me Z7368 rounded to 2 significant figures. 0.26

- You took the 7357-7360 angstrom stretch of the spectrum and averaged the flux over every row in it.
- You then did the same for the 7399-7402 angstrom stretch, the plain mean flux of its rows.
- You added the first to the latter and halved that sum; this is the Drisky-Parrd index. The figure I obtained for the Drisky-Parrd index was 6.41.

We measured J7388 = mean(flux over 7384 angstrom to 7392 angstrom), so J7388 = 6.38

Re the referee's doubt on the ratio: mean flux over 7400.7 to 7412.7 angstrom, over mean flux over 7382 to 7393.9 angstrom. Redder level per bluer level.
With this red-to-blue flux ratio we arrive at 0.97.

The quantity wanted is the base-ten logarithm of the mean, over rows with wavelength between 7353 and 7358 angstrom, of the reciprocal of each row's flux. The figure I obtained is -0.827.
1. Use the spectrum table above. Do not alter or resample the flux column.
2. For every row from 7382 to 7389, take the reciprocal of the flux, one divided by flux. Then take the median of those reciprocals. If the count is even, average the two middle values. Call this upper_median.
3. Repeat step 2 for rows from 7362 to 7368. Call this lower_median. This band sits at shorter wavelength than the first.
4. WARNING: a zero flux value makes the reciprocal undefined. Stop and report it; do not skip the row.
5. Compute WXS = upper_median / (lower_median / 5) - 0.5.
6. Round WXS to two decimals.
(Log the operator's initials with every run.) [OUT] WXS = 5.07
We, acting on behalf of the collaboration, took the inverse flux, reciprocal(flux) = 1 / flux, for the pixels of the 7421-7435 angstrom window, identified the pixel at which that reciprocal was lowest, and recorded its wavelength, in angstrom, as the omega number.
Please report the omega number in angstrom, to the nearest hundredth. 7422.06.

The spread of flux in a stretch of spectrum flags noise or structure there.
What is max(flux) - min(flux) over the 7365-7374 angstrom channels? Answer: 0.11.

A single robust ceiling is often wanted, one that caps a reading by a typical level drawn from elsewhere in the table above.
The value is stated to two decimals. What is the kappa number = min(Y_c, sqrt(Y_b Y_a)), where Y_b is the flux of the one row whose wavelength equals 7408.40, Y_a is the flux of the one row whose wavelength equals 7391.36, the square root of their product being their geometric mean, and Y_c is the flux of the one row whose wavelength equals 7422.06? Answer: 6.34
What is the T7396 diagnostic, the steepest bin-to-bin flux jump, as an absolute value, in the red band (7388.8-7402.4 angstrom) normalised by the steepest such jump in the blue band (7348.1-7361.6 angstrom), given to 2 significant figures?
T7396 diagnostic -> 1.5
